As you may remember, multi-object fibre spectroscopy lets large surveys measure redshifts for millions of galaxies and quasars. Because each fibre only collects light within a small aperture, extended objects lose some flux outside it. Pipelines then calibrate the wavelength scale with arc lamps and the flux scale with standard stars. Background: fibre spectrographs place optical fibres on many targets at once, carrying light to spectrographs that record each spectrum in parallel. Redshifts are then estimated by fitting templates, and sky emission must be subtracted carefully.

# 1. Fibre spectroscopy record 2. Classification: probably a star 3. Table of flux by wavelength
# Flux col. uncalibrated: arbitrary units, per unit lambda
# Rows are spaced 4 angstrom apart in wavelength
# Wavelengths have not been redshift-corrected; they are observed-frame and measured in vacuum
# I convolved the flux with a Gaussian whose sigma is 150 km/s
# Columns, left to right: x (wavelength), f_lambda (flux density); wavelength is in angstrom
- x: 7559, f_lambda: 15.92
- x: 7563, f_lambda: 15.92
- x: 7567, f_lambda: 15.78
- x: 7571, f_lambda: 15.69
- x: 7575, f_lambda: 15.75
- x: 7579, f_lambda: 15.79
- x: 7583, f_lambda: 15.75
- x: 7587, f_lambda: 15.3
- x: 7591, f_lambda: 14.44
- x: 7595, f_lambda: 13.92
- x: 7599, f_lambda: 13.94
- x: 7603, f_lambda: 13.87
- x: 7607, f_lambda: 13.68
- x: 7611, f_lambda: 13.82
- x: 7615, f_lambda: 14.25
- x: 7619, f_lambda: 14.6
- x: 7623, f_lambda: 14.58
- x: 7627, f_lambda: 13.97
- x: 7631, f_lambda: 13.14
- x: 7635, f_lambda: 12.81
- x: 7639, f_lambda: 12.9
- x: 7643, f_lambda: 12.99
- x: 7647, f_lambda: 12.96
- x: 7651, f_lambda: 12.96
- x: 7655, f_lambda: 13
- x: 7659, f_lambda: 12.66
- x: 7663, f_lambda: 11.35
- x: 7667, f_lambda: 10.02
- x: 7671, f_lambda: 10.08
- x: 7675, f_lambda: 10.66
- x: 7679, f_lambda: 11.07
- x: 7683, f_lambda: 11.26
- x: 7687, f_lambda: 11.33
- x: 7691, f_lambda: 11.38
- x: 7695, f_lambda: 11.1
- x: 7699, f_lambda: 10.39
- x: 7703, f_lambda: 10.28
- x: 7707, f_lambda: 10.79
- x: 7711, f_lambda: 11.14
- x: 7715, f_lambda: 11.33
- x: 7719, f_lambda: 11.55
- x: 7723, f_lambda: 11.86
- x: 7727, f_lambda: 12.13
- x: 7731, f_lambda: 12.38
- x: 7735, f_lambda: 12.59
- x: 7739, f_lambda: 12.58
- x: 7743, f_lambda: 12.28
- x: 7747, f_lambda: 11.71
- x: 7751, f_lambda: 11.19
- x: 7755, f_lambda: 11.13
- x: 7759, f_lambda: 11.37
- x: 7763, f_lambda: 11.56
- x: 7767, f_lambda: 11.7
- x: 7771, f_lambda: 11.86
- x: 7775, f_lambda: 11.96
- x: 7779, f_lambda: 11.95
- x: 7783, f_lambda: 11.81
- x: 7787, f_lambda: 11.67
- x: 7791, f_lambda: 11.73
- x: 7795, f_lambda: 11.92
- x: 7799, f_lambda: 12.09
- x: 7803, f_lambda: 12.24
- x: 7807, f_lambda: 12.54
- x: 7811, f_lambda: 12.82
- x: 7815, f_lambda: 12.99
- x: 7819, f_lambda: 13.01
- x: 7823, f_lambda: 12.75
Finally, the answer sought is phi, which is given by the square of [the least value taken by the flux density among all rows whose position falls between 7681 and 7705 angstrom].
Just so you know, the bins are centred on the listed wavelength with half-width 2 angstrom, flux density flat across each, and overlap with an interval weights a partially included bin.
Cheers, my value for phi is 106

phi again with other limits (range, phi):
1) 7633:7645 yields 164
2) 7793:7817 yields 142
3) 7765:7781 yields 137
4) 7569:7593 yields 209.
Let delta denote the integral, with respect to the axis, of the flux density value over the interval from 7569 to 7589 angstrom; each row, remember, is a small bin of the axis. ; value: 313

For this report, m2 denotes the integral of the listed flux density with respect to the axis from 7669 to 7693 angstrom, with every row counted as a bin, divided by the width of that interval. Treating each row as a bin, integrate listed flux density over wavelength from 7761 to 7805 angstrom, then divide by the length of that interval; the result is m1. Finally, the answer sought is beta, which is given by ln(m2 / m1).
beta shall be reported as -0.08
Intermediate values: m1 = 11.9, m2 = 11.0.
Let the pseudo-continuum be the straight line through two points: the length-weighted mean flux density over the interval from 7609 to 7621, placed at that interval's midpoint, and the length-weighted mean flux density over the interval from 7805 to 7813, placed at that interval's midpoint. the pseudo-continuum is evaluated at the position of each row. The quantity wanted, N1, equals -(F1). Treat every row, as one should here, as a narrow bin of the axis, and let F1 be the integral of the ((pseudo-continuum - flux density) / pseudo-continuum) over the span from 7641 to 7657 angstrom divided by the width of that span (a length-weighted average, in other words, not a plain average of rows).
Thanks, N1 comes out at -0.07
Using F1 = 0.07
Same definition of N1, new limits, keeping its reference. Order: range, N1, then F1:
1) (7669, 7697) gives -0.20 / 0.20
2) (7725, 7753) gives -0.08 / 0.08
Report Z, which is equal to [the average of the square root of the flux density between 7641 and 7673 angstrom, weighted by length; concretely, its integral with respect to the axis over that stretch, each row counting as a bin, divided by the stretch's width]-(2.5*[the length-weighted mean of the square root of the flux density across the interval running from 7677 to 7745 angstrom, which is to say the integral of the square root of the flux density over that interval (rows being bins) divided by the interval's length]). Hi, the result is -5.0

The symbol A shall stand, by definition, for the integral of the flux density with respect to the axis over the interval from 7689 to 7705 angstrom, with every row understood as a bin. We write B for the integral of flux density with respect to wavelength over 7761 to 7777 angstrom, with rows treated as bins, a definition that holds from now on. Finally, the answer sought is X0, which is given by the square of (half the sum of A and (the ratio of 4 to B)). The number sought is 7450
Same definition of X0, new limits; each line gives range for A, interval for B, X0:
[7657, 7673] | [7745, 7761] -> 7785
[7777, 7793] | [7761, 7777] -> 8898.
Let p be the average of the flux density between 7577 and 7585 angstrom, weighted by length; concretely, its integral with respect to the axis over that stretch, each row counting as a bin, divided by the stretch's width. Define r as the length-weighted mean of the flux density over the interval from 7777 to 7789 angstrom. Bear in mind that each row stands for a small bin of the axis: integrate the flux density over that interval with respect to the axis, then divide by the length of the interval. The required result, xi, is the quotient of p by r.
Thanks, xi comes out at 1.34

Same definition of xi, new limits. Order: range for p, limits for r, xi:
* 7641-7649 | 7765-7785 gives 1.09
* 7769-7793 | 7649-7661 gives 0.92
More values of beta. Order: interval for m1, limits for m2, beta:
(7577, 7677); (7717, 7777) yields -0.12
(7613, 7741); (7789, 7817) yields 0.02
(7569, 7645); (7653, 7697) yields -0.24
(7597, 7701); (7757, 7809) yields -0.05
